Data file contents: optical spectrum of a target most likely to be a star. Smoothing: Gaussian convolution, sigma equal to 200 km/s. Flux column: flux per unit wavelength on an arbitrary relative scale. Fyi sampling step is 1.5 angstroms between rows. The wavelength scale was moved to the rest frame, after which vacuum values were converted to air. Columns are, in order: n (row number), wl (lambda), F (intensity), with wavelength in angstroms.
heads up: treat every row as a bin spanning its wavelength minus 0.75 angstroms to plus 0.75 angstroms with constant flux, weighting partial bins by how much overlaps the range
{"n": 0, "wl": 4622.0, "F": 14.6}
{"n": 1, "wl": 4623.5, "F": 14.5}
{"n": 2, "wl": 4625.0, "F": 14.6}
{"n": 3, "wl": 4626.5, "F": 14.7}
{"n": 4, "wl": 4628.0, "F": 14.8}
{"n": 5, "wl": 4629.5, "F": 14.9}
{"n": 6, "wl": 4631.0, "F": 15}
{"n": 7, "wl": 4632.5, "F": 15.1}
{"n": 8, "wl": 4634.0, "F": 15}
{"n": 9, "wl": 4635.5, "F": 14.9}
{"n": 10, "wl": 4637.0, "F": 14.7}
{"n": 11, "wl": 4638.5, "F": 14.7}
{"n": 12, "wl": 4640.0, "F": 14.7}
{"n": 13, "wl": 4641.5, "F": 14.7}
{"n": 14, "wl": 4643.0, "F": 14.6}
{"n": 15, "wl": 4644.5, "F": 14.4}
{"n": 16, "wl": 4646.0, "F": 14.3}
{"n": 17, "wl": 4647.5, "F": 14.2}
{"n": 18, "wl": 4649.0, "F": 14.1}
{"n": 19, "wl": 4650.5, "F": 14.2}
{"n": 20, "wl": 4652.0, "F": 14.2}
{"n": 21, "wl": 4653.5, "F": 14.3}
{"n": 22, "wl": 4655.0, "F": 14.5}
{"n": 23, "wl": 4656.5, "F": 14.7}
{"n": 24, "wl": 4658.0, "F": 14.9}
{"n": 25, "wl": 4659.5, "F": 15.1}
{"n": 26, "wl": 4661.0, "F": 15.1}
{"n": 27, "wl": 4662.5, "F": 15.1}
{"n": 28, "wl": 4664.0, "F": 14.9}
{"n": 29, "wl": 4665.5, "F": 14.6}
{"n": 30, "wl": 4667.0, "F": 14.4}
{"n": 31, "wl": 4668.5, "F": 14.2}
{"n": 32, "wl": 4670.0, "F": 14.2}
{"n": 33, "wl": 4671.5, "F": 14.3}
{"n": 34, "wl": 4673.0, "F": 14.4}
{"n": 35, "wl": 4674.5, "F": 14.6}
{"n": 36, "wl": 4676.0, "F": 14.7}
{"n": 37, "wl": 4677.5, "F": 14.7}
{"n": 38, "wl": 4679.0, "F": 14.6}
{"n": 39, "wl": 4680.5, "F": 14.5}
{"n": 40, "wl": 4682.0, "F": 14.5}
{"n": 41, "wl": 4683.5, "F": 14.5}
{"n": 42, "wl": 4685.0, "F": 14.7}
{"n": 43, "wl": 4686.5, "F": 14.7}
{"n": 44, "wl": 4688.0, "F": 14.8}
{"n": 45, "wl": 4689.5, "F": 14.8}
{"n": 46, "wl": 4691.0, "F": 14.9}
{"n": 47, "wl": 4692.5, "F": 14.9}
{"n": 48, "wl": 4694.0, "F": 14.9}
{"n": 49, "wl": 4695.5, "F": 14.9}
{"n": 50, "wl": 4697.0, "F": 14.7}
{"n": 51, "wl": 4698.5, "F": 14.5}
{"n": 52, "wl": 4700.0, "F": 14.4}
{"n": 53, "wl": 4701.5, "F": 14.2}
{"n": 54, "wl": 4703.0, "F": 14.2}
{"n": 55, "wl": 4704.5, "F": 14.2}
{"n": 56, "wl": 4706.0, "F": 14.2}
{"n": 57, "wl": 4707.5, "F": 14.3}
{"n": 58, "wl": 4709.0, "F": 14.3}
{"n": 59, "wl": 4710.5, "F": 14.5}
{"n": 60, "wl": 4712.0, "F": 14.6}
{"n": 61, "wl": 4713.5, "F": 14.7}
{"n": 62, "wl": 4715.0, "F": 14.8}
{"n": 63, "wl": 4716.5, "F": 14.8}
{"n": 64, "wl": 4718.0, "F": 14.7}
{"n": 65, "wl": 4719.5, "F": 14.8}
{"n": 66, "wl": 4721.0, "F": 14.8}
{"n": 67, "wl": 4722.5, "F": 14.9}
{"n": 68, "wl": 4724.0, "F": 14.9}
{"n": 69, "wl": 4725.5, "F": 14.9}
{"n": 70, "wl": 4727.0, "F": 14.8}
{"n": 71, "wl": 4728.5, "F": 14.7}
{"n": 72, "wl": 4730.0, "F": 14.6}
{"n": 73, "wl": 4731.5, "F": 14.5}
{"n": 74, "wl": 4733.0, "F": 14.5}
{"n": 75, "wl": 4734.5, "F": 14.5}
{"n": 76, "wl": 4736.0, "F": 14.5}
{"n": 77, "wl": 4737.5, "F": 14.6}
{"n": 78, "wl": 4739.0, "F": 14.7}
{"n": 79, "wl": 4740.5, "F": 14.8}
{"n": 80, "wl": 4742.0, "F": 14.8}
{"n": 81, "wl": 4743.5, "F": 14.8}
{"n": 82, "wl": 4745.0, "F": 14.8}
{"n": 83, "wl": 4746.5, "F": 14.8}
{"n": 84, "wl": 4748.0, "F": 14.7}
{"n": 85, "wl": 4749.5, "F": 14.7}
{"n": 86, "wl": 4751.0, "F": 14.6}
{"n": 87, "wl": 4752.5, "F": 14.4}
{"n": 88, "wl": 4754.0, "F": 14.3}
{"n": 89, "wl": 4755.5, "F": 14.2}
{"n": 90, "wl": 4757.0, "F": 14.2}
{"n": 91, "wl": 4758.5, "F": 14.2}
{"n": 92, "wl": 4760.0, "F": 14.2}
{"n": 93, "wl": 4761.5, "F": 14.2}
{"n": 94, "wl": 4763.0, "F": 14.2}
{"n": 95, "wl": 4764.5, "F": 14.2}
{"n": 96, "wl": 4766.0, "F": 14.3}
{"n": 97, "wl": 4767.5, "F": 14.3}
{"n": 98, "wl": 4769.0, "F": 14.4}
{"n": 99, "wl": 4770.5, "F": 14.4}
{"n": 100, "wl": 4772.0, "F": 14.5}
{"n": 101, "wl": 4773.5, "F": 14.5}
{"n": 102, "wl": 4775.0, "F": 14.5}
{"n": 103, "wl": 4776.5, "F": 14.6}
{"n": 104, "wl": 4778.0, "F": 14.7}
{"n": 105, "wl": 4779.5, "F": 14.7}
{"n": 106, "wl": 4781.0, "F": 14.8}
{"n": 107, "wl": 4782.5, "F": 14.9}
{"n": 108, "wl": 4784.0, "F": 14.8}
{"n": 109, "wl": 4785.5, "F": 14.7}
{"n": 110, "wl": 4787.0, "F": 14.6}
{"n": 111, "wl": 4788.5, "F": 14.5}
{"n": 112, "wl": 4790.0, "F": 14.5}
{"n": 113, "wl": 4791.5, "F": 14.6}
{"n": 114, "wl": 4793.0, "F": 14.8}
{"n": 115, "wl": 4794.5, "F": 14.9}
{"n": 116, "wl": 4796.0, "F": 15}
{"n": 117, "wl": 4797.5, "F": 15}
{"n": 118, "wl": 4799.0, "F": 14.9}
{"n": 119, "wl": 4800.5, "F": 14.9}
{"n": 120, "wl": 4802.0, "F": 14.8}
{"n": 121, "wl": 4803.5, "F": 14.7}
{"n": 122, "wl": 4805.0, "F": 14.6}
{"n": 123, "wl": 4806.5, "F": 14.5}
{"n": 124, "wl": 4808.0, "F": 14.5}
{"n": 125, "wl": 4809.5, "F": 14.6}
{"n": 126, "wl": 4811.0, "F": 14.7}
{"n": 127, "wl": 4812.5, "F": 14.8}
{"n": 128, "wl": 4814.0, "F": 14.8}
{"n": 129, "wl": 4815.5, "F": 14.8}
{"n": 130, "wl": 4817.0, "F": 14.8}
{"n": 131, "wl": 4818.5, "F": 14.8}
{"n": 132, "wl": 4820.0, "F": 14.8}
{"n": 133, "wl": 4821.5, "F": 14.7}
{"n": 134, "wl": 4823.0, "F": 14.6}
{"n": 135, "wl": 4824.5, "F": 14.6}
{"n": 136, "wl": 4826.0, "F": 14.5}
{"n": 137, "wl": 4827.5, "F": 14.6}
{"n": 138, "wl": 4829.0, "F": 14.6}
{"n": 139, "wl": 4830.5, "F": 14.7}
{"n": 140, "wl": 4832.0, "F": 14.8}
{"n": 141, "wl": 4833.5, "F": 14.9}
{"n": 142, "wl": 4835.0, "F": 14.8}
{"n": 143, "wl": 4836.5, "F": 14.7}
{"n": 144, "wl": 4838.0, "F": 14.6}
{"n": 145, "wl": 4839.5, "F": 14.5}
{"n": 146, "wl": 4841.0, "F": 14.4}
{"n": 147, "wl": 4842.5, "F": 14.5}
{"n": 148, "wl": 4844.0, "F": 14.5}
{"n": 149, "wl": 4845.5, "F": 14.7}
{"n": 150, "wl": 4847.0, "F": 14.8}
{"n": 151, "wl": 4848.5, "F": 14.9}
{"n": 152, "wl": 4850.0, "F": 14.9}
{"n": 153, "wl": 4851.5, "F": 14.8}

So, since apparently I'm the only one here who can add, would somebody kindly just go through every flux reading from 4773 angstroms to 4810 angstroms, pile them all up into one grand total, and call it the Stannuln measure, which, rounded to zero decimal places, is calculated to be 368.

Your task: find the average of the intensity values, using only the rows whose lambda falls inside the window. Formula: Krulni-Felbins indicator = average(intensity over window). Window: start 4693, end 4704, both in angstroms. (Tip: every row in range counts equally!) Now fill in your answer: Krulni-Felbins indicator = 14.5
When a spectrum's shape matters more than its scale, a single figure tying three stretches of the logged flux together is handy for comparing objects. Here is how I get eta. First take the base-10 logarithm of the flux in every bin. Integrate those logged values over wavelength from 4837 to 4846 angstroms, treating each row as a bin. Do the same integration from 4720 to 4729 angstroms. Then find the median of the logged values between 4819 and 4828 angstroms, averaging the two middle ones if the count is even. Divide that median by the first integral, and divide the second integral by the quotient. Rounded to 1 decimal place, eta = 94.7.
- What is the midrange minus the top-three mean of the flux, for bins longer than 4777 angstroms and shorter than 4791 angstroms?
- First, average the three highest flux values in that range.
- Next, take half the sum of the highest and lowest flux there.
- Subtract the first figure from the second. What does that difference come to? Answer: -0.13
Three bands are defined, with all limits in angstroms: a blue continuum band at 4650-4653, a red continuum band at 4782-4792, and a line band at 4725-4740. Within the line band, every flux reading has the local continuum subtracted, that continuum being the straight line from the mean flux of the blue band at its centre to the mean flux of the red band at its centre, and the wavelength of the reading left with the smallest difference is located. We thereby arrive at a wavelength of 4736.0 angstroms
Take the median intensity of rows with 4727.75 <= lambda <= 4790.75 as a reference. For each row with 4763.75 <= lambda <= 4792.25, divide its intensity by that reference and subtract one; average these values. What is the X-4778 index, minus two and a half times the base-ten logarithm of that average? 6.1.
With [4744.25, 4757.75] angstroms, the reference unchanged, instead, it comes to 7.0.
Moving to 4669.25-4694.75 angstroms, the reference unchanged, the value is 5.1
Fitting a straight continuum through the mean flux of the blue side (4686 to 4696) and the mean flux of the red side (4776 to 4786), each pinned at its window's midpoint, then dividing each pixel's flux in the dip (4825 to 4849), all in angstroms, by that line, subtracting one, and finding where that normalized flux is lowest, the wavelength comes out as 4841.0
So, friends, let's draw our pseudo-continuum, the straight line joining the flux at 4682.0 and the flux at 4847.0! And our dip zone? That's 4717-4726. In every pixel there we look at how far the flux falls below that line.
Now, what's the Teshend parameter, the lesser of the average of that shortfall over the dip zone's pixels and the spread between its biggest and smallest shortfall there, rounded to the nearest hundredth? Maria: -0.26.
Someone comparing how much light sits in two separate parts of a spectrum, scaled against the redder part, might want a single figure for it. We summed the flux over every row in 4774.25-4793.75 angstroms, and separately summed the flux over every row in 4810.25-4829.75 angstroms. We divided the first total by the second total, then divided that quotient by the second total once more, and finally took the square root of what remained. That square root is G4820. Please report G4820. 0.0723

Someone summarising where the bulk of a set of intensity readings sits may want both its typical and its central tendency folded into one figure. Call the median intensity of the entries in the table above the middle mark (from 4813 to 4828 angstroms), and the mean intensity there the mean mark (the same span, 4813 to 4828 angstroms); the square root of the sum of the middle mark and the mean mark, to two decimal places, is 5.43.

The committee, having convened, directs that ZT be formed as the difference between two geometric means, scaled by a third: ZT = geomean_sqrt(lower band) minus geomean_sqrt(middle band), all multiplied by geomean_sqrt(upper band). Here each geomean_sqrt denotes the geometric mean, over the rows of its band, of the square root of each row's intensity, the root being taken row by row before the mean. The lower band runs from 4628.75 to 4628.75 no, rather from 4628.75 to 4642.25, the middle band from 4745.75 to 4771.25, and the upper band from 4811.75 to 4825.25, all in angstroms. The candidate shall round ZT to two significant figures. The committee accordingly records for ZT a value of 0.24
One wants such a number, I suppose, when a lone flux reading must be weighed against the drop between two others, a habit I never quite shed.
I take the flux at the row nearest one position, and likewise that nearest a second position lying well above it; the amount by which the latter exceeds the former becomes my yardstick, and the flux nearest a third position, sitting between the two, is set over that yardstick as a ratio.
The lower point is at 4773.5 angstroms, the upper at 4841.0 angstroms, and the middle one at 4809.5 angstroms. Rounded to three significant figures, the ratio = -146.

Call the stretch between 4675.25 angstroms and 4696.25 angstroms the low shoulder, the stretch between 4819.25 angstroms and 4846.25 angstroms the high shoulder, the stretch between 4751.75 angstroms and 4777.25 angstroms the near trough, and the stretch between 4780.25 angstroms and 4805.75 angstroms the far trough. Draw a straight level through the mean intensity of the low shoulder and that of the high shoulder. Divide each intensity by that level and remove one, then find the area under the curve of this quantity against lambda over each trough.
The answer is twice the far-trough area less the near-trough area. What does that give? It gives 1.0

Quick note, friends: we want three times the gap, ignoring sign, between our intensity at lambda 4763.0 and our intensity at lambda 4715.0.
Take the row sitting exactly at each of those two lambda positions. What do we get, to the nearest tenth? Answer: 1.8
